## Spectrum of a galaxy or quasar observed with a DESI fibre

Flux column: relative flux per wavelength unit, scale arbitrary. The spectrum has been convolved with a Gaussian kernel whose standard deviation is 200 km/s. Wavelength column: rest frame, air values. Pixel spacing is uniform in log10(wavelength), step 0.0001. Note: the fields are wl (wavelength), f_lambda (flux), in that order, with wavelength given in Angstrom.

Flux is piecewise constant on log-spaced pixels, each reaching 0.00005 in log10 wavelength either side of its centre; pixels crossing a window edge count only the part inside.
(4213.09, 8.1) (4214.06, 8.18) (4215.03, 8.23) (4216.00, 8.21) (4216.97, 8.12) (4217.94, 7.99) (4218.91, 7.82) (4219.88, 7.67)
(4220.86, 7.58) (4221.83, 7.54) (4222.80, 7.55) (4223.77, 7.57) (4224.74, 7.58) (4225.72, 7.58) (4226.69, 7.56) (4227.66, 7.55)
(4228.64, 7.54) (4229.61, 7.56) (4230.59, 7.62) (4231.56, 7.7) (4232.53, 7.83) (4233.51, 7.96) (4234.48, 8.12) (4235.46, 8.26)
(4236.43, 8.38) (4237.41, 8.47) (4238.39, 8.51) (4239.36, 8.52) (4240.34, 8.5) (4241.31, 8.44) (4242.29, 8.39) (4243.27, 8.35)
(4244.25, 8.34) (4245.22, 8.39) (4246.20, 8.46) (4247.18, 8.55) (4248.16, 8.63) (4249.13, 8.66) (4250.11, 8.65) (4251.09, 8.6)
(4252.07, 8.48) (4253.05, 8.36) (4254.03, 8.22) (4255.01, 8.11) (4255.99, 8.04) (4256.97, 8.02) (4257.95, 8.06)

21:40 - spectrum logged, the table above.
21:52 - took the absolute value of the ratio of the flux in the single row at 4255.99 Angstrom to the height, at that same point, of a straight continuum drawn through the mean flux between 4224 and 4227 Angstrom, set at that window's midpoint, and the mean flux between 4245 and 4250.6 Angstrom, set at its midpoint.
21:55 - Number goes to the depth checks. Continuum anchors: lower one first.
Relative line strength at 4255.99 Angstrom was 0.900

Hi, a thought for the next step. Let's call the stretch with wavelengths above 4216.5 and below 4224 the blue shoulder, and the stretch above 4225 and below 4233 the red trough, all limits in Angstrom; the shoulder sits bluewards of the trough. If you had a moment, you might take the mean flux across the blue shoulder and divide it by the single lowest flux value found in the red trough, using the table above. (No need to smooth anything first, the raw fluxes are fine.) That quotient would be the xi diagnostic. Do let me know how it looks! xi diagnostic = 1.03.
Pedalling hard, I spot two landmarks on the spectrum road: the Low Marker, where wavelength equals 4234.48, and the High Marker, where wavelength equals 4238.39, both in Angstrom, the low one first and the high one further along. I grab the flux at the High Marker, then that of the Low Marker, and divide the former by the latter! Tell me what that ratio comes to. 1.05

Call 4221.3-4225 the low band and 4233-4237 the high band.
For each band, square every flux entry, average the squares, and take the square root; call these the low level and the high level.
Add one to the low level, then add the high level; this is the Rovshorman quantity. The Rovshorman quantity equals 16.7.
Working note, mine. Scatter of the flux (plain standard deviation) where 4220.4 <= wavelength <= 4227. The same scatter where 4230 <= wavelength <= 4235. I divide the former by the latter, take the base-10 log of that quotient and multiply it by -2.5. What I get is 3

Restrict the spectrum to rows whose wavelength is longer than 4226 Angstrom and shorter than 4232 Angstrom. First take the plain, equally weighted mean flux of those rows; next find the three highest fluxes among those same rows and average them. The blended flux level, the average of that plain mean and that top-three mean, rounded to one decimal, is 7.6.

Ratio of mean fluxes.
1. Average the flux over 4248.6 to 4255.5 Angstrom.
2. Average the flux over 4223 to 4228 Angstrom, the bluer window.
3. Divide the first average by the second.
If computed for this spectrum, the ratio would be 1.115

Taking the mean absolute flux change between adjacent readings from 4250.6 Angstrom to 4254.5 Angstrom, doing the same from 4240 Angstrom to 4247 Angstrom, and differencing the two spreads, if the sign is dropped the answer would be 0.08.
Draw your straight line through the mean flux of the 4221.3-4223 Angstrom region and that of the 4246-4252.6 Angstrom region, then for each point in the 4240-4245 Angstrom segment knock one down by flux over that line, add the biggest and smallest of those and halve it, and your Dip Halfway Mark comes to -0.013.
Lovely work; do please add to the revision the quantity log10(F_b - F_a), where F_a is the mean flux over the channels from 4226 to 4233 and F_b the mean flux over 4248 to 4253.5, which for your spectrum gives -0.03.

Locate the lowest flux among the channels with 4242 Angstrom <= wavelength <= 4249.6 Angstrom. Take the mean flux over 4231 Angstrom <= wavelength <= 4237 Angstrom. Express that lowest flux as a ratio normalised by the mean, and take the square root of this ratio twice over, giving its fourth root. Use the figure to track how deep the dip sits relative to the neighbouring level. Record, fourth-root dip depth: 1.01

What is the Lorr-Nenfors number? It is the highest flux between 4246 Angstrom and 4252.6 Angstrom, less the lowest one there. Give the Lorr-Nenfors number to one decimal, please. 0.2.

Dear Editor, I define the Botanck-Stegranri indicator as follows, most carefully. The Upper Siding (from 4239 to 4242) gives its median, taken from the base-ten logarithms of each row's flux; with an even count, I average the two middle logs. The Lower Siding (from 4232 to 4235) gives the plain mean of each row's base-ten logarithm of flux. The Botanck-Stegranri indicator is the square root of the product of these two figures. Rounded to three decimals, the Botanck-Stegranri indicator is 0.915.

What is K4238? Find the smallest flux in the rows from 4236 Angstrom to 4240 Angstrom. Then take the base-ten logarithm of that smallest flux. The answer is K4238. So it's 0.923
